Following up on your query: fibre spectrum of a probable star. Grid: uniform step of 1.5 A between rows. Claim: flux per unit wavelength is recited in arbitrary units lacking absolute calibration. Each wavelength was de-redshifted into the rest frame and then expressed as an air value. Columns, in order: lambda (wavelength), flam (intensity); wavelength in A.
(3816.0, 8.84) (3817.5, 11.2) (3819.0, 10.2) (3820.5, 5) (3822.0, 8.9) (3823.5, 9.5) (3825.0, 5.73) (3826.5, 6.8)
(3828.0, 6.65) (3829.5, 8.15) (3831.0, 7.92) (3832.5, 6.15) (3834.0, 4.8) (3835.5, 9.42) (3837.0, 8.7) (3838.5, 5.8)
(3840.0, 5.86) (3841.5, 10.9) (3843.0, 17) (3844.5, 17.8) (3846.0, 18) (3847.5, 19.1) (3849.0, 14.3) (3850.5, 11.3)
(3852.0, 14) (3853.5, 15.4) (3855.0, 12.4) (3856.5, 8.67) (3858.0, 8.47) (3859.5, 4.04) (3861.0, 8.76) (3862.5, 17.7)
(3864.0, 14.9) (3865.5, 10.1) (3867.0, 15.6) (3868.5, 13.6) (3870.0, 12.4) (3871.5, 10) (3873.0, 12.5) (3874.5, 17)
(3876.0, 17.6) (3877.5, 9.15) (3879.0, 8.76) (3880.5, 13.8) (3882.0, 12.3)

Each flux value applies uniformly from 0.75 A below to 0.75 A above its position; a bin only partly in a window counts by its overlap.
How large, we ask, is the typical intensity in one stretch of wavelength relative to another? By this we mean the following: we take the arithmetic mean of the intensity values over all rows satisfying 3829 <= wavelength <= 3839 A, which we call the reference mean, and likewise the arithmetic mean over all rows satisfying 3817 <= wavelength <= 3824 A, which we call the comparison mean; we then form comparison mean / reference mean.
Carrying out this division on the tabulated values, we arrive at 1.2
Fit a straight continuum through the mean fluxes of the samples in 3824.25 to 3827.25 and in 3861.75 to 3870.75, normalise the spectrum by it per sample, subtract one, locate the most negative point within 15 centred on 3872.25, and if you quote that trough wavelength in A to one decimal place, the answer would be 3879.0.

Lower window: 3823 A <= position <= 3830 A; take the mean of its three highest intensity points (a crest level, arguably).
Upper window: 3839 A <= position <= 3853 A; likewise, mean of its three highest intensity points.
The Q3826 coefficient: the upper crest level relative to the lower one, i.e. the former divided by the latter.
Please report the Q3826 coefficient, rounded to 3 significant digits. 2.25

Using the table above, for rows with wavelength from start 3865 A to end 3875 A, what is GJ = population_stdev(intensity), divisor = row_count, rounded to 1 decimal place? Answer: 2.4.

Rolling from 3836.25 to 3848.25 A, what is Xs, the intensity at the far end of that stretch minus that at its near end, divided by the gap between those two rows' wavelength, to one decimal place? 1.0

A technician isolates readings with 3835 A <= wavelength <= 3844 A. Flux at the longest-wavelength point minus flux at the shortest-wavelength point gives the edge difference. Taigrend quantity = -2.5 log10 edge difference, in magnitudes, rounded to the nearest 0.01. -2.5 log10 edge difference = -2.20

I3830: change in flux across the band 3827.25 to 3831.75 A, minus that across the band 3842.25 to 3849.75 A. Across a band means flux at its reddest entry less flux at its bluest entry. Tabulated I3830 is 4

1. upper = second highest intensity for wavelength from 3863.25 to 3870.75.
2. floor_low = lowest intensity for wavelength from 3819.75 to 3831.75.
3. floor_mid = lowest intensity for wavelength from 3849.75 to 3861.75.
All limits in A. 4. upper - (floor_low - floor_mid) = 13.9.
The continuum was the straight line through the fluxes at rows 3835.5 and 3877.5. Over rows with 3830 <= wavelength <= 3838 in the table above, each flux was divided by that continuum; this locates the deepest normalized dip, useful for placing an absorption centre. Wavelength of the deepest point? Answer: 3834.0 A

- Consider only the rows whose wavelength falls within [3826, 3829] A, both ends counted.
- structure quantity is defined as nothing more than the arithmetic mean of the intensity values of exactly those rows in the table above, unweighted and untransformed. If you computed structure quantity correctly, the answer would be 7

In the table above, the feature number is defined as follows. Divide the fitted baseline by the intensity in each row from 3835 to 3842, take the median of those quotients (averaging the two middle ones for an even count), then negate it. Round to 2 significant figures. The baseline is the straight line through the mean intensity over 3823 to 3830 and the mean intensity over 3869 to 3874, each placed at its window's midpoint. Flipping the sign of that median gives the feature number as -0.96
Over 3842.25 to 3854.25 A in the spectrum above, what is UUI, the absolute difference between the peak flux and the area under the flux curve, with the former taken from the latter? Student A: 171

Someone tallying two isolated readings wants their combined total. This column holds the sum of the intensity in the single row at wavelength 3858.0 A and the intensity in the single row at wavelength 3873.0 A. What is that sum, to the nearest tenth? 21.0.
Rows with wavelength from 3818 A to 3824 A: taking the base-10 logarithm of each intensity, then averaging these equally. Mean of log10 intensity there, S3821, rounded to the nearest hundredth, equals 0.91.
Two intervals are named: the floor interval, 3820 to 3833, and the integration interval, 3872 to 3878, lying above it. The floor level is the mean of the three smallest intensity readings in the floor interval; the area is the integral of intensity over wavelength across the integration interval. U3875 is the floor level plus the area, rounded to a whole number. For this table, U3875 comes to 90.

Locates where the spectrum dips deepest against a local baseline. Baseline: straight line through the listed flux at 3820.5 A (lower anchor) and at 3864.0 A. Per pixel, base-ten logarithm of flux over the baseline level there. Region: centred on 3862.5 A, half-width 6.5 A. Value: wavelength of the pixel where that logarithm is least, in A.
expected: 3859.5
